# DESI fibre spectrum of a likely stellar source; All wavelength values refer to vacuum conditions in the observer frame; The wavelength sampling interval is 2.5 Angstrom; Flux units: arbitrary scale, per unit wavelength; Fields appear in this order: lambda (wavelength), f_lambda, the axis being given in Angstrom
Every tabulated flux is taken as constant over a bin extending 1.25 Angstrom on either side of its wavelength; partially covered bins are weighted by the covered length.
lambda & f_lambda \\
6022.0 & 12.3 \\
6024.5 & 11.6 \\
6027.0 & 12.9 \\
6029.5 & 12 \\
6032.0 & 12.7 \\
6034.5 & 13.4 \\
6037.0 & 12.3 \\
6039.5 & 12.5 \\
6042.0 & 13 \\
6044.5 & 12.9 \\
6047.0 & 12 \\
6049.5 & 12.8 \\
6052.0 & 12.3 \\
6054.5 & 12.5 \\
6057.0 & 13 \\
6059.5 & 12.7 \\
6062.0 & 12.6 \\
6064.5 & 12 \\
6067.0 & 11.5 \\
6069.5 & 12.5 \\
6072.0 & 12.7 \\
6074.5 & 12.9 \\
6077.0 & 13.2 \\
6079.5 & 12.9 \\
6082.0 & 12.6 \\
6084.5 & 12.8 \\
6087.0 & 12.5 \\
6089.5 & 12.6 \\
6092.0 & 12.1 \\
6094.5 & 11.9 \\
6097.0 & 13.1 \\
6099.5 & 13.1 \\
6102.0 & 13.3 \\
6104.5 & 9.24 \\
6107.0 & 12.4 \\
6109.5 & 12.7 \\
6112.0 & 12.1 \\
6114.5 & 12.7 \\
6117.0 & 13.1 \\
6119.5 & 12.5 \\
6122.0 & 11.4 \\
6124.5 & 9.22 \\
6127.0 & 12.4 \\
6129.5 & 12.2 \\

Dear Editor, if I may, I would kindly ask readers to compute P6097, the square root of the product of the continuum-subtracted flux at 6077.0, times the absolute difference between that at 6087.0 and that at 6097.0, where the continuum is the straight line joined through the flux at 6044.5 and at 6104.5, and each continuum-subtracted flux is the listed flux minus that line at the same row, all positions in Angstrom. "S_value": 1.7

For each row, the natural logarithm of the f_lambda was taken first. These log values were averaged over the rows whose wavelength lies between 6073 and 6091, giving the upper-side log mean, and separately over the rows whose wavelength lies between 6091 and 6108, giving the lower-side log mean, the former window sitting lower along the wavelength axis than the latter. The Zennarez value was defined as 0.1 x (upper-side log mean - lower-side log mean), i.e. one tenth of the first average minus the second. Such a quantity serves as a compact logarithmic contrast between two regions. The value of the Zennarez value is 0.006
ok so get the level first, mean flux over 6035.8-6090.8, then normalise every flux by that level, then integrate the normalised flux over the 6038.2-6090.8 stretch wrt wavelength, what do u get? 53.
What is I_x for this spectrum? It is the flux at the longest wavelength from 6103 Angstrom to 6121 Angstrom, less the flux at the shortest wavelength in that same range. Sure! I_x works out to 3.3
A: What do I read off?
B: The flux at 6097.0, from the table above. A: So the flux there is 13.1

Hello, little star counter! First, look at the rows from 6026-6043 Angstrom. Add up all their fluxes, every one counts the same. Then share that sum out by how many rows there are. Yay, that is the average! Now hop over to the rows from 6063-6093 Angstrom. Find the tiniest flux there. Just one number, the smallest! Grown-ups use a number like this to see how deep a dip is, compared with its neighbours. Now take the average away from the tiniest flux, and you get -1.2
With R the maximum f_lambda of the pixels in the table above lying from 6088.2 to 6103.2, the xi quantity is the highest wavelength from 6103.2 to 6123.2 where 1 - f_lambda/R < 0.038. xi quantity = 6117.0 Angstrom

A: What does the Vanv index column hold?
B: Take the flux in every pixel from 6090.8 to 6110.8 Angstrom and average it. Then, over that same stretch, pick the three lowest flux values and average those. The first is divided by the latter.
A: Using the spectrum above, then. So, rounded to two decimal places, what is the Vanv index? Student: 1.10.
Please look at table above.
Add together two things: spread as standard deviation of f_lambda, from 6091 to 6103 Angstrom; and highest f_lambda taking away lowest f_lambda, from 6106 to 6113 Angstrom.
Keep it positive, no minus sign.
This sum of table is 1.2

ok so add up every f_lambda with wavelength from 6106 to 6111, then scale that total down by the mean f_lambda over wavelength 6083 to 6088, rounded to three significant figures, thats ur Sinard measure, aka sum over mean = 1.98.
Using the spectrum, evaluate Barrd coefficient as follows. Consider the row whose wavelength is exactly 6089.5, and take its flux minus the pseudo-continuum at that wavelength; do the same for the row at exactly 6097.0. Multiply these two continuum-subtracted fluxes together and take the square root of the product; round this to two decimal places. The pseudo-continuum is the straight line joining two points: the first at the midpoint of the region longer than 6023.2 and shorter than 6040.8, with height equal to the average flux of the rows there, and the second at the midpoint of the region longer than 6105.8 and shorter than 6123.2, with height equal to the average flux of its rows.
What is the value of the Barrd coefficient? 0.33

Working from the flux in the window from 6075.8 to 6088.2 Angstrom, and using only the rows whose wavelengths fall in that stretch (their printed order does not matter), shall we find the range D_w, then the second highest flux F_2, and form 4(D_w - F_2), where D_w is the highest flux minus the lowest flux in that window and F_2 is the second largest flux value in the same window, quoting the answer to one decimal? -48.8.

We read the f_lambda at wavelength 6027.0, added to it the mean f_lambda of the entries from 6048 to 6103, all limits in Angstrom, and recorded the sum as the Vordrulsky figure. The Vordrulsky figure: 25.5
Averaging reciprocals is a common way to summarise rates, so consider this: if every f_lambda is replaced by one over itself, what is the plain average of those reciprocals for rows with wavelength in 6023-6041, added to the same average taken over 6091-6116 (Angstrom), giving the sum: 0.163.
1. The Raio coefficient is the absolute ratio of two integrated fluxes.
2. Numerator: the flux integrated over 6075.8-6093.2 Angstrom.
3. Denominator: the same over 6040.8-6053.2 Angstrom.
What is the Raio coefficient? 1.41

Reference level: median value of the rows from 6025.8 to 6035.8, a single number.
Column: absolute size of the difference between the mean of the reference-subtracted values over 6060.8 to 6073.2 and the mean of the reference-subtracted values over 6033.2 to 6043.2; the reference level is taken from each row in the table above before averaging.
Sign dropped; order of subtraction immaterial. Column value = 0.54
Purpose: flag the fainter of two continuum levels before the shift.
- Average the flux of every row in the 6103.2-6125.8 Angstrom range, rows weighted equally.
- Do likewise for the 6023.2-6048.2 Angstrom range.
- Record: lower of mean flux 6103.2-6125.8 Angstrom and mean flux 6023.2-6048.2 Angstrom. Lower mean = 11.7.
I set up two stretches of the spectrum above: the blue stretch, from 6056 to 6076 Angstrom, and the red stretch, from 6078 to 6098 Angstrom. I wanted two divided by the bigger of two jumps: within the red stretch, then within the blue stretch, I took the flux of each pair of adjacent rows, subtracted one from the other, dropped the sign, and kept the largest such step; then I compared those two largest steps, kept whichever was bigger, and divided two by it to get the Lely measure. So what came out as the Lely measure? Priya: 1.7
